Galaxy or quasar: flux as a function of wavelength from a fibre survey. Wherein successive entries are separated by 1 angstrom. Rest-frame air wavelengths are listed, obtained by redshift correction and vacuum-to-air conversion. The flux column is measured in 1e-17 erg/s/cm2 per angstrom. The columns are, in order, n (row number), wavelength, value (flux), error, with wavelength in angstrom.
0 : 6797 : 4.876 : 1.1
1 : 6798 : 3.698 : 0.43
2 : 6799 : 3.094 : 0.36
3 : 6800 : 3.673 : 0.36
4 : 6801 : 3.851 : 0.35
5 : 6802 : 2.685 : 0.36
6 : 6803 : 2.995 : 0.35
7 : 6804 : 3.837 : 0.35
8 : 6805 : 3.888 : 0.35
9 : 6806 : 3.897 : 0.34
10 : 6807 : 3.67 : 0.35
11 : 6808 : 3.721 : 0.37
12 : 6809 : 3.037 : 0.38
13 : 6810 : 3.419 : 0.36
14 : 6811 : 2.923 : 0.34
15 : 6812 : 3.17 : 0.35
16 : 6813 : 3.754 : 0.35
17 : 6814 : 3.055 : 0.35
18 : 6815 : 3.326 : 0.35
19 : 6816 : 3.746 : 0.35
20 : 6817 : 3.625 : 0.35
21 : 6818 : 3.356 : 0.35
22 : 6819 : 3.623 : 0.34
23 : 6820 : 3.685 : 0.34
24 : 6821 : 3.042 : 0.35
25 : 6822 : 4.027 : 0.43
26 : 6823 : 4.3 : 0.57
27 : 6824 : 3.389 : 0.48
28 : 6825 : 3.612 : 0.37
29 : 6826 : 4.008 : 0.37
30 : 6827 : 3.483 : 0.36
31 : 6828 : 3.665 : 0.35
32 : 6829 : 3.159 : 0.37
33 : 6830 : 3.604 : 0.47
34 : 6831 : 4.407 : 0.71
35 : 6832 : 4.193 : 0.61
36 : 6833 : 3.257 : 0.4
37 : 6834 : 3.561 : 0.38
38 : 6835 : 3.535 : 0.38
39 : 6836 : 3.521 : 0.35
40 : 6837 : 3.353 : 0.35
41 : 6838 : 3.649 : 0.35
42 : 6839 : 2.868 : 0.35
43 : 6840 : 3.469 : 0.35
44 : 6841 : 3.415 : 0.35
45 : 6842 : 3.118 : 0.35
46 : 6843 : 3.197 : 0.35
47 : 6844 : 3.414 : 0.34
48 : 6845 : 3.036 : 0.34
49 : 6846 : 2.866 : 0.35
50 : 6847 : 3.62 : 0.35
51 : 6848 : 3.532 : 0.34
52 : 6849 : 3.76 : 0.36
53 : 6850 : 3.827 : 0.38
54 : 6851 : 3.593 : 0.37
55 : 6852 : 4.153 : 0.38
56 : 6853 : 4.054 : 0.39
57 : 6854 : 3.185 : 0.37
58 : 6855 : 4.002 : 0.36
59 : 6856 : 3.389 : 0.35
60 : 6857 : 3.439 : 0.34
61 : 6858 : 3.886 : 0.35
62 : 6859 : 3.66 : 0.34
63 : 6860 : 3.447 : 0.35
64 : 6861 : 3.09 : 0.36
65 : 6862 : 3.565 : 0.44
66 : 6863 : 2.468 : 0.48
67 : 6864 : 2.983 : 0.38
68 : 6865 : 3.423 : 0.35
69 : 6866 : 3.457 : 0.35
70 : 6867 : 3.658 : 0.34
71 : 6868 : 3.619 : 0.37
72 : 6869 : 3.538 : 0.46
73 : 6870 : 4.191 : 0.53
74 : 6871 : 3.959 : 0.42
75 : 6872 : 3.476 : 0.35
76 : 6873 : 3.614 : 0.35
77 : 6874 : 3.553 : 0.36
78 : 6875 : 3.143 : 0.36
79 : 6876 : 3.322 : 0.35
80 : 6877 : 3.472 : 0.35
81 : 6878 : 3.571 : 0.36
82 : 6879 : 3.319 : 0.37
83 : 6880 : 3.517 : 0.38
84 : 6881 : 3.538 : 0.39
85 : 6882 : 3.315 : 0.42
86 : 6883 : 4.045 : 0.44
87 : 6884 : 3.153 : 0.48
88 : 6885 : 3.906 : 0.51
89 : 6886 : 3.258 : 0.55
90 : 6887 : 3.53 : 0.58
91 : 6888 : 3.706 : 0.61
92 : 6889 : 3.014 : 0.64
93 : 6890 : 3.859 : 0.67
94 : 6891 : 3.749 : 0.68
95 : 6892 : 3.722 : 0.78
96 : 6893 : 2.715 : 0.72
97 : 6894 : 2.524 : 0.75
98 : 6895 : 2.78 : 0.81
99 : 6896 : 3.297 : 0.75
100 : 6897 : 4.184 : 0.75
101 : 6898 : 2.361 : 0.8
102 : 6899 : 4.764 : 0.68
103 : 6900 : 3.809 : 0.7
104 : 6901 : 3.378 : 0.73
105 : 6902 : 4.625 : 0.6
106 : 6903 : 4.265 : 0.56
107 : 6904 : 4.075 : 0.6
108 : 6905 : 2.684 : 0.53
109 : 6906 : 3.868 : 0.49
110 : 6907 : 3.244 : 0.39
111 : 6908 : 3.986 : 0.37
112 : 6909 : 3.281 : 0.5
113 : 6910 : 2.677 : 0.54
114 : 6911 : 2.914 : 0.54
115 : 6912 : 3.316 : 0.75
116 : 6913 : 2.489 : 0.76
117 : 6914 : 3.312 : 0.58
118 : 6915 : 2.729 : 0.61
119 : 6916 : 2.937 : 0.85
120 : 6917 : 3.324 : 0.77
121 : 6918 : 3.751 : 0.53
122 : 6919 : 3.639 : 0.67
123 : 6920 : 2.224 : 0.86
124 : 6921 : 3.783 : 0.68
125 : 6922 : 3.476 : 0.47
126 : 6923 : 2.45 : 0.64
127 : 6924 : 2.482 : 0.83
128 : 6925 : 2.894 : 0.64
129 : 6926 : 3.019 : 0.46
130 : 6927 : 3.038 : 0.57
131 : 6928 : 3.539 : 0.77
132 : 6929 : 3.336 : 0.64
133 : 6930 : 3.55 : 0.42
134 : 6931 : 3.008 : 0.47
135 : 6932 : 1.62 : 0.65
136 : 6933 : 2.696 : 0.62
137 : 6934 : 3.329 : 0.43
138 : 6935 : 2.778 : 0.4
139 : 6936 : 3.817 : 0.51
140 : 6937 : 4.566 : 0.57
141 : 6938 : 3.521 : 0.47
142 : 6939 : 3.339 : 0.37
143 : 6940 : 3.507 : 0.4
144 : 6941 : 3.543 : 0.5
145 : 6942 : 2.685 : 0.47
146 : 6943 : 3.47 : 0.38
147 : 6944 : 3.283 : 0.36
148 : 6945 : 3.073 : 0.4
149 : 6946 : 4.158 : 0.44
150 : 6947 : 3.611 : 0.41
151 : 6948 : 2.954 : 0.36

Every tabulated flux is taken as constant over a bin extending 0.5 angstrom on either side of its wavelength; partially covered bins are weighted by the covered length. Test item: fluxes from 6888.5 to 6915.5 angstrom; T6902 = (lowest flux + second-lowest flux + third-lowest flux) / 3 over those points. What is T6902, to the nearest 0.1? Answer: 2.5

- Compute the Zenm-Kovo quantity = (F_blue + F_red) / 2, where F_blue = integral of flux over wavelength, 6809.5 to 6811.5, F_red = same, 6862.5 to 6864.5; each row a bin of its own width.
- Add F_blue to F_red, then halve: 5.9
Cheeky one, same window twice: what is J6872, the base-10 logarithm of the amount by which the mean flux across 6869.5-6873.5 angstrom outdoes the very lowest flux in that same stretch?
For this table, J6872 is -0.48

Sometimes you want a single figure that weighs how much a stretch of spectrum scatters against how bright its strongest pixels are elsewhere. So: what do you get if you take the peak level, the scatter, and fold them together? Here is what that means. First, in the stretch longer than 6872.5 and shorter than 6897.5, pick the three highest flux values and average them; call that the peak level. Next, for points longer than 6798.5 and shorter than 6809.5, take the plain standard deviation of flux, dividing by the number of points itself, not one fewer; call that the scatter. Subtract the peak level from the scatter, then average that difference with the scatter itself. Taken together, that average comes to -1.602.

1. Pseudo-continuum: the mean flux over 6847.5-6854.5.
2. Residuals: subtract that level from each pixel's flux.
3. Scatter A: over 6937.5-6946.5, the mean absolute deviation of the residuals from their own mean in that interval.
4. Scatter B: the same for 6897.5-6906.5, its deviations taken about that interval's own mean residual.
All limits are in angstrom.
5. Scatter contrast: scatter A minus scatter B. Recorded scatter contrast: -0.37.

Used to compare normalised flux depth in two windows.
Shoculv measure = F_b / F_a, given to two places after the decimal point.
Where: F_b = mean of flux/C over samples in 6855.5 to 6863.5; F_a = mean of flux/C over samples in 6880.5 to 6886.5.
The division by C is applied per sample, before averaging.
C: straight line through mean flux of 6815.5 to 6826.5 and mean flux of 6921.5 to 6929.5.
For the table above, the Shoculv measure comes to 0.91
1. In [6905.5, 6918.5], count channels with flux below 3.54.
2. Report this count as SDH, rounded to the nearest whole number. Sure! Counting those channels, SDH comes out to 10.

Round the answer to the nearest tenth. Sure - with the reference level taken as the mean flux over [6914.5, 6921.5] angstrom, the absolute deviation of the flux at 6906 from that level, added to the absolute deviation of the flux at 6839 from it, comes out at 1.0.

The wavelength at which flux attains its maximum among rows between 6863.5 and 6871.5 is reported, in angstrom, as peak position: 6870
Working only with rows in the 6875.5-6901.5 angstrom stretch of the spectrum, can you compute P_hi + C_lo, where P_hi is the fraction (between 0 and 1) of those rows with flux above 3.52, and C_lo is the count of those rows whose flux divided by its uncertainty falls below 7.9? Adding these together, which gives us 19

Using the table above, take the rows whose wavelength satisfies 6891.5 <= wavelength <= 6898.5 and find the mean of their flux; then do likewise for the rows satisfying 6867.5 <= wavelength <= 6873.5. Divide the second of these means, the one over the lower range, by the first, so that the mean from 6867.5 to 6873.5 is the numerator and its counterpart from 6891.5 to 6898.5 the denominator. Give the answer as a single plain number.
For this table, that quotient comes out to 1.2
